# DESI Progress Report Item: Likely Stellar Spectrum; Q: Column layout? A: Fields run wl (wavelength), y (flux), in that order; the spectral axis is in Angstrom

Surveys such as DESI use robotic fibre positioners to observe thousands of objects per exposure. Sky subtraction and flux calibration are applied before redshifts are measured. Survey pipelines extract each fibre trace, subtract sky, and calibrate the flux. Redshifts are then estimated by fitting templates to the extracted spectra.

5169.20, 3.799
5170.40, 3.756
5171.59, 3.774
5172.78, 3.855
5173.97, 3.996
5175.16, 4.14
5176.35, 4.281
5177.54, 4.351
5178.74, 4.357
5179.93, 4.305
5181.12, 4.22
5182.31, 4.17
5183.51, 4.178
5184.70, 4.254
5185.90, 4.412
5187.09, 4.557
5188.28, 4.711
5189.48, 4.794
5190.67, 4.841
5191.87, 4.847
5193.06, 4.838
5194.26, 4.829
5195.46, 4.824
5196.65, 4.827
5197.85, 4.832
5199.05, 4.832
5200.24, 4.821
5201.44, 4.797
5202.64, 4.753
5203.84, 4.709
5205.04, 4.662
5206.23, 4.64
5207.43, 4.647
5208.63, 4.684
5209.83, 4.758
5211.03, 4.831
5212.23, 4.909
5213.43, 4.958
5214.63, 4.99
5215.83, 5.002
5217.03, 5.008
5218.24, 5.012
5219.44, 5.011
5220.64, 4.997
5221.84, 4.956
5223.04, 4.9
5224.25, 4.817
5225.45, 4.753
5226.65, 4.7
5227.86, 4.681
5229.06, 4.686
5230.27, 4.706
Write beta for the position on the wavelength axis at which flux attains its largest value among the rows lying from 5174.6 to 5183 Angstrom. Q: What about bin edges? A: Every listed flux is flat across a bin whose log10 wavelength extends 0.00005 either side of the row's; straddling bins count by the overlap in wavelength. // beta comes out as 5178.74 Angstrom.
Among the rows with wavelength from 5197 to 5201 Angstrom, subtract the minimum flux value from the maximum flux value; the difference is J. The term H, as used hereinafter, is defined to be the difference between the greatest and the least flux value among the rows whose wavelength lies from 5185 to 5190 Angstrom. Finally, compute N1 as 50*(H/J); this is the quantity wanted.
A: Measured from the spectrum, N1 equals 1736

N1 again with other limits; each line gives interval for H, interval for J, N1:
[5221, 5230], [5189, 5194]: 259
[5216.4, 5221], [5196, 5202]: 21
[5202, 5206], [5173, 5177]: 16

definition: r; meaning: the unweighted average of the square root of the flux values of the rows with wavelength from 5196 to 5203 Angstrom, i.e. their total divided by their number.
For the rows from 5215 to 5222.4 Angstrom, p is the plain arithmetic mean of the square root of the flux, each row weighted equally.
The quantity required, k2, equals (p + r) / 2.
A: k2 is 2.21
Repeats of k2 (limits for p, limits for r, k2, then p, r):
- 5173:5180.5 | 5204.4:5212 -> 2.11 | 2.06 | 2.17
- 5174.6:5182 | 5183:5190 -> 2.09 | 2.07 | 2.12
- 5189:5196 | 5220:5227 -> 2.20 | 2.20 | 2.20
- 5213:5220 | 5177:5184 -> 2.15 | 2.24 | 2.06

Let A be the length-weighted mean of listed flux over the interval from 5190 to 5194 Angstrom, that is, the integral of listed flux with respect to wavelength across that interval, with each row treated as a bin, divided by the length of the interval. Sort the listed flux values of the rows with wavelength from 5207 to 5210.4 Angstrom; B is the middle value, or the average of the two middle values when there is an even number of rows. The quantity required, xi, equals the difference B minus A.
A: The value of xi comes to -0.2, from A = 4.84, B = 4.68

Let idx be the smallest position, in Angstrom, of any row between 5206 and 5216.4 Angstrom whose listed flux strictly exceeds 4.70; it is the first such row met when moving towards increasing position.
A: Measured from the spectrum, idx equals 5209.83 Angstrom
